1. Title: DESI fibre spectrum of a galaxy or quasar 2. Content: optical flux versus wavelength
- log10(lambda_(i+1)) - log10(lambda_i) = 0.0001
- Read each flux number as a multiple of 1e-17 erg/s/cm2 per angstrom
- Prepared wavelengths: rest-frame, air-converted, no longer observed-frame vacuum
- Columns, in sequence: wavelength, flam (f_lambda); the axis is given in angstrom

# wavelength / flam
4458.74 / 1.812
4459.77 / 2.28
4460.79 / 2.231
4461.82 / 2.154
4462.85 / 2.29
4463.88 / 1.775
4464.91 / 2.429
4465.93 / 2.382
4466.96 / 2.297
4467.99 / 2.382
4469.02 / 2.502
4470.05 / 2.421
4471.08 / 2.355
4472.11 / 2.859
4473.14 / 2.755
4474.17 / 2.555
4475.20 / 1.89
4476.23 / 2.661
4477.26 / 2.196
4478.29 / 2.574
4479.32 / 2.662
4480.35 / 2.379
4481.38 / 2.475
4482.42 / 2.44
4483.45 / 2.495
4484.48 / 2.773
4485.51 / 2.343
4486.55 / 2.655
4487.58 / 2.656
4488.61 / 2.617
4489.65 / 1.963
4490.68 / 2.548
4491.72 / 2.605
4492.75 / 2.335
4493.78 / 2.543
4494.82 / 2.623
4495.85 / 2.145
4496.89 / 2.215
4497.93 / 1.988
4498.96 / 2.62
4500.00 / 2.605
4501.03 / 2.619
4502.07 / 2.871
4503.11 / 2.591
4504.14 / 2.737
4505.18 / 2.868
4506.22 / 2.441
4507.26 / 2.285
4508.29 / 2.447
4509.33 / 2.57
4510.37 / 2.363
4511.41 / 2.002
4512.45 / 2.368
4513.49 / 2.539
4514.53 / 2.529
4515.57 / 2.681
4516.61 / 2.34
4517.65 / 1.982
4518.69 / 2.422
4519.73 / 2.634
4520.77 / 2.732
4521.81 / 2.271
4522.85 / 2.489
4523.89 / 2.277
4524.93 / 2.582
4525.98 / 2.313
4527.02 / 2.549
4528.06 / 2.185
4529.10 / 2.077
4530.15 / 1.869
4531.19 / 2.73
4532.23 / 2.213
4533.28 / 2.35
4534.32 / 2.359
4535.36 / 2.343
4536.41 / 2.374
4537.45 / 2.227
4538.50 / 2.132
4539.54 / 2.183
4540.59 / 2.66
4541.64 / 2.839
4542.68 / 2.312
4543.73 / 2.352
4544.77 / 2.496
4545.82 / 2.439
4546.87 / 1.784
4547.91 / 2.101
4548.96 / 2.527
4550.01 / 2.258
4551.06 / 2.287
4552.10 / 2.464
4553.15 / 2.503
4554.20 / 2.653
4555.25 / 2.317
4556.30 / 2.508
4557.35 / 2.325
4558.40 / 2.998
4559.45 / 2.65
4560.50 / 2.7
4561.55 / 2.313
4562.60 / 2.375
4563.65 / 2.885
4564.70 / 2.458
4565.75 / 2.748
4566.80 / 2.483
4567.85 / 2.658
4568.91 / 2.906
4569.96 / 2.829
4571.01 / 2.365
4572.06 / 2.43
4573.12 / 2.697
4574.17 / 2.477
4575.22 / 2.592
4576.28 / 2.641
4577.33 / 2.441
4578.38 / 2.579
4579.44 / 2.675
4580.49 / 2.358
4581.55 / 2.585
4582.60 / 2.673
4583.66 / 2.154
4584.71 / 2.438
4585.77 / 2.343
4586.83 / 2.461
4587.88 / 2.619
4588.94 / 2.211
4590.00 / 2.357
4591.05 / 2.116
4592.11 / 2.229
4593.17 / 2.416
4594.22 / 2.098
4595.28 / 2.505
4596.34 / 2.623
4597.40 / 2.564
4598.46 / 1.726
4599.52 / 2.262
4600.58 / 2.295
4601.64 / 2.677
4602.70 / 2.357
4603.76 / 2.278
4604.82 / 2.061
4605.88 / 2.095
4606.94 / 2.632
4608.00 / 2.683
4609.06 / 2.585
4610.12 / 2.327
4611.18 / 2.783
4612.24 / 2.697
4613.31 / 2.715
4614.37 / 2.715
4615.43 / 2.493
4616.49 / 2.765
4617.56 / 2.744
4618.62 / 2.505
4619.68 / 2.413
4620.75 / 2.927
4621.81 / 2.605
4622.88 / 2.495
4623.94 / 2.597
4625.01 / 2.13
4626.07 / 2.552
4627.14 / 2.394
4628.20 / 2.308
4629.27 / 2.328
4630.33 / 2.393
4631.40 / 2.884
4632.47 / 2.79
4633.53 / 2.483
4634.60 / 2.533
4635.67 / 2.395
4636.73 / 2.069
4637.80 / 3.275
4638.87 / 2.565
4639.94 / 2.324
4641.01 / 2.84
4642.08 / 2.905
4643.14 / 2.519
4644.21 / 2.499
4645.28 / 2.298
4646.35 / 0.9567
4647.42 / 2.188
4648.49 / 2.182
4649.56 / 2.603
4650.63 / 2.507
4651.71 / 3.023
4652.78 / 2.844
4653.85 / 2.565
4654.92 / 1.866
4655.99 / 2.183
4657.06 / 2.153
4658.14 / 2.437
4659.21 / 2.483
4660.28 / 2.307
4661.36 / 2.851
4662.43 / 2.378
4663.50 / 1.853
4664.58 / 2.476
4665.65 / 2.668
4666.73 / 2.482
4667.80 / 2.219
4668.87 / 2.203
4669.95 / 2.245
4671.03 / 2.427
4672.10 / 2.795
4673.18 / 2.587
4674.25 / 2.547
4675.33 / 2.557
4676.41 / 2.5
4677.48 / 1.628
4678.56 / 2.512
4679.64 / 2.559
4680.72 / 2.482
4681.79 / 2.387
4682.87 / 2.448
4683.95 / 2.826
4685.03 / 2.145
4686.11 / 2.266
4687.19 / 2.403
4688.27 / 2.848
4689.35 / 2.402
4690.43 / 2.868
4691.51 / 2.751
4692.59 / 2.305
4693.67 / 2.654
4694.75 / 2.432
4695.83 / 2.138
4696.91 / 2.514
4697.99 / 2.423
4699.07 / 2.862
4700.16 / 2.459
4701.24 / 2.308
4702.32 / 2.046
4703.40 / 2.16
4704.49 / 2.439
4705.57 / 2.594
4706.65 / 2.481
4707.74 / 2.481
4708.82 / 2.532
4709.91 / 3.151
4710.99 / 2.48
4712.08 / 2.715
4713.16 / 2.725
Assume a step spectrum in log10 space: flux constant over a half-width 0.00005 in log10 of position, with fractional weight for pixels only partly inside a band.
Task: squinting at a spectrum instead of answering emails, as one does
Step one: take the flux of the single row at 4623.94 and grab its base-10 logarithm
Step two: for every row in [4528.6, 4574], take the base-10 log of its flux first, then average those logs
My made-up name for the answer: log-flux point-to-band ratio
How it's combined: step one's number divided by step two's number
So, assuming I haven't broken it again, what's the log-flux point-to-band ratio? 1.07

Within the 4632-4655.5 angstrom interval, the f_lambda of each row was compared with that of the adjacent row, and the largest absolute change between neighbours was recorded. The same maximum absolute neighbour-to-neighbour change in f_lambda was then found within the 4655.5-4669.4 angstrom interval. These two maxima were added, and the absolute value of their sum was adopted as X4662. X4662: 2.0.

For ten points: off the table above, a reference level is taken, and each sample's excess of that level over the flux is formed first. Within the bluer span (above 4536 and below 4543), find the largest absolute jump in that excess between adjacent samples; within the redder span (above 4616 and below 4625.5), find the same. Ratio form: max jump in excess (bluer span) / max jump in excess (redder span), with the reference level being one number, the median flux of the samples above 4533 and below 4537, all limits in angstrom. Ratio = 1.0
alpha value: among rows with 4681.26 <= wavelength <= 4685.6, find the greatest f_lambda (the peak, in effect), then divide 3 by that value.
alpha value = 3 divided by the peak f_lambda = 1.06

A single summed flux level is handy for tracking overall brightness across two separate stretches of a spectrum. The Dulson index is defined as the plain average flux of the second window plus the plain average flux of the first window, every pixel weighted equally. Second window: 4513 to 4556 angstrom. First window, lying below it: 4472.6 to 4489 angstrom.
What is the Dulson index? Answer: 4.88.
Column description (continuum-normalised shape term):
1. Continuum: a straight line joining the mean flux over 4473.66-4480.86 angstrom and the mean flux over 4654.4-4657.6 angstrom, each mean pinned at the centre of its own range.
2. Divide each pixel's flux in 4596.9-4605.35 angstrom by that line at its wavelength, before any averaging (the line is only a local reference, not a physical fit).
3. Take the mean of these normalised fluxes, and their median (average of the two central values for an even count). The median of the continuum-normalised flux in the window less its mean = 0.01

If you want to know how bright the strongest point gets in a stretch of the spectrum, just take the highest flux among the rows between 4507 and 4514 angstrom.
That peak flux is 2.57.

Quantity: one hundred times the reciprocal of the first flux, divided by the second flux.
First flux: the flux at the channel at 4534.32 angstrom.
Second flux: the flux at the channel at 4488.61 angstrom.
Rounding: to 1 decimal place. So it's 16.2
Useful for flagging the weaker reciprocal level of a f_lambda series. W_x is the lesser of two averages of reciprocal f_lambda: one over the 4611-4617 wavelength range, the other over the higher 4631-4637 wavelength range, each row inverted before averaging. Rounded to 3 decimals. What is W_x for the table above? 0.372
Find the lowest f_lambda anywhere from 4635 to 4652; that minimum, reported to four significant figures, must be 0.9567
